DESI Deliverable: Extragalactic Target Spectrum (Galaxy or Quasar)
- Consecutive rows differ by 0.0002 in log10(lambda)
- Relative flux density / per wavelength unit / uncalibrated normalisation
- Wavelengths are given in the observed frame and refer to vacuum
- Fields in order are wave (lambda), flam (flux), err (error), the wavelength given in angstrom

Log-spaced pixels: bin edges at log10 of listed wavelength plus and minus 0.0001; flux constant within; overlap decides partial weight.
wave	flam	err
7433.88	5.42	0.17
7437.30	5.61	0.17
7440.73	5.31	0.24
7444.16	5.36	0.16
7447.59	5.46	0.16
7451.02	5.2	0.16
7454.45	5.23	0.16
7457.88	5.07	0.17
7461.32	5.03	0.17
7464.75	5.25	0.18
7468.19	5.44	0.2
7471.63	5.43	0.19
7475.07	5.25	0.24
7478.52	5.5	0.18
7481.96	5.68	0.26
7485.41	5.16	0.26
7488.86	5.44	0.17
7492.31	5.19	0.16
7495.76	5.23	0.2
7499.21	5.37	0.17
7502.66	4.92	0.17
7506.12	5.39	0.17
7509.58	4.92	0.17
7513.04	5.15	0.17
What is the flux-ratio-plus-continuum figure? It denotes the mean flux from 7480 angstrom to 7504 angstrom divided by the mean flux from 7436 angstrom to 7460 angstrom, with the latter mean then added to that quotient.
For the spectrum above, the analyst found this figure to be 6.31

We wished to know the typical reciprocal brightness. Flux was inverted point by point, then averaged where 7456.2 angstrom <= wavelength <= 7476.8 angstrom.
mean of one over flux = 0.191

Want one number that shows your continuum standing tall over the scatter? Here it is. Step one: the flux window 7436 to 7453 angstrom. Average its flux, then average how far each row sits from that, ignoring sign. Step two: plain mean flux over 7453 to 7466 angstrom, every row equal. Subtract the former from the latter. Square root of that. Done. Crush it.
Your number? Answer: 2.24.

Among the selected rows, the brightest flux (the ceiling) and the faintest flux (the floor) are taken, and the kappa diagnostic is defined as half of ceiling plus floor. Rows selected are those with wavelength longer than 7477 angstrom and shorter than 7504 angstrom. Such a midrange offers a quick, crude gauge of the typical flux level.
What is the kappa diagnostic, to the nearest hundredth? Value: 5.30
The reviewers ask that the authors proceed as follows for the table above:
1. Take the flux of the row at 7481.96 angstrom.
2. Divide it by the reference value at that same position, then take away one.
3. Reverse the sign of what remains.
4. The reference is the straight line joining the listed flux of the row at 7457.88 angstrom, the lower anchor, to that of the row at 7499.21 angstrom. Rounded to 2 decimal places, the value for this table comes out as -0.08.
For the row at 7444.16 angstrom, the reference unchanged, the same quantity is -0.08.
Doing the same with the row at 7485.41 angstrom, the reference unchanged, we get 0.02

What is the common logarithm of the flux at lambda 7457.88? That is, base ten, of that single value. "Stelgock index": 0.705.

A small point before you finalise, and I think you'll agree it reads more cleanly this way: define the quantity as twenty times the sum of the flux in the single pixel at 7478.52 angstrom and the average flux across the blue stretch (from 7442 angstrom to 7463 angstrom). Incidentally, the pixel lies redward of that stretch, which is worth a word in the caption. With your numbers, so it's 215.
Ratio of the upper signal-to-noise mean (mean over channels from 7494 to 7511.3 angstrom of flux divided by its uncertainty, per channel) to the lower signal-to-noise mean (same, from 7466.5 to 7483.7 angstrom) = 1.13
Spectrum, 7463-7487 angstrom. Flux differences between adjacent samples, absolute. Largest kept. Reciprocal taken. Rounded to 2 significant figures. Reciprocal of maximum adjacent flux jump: 1.9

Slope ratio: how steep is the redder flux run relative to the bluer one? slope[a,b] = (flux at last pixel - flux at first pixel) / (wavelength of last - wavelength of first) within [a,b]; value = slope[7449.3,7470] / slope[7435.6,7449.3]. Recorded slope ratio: -1.0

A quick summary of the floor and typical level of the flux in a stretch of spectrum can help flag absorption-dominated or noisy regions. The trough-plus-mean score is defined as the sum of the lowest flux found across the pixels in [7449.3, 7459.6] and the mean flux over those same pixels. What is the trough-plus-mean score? 10.2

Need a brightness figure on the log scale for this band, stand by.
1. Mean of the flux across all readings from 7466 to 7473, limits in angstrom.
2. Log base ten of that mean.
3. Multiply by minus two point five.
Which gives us -1.84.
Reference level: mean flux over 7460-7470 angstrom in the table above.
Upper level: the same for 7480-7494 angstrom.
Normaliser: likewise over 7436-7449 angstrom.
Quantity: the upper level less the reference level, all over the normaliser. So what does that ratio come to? 0.02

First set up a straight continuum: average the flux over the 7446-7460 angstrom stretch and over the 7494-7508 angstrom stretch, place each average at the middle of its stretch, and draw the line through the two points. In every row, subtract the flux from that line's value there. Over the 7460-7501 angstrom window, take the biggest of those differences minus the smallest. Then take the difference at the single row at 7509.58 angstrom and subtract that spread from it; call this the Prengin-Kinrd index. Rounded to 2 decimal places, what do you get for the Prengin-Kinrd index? -0.35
